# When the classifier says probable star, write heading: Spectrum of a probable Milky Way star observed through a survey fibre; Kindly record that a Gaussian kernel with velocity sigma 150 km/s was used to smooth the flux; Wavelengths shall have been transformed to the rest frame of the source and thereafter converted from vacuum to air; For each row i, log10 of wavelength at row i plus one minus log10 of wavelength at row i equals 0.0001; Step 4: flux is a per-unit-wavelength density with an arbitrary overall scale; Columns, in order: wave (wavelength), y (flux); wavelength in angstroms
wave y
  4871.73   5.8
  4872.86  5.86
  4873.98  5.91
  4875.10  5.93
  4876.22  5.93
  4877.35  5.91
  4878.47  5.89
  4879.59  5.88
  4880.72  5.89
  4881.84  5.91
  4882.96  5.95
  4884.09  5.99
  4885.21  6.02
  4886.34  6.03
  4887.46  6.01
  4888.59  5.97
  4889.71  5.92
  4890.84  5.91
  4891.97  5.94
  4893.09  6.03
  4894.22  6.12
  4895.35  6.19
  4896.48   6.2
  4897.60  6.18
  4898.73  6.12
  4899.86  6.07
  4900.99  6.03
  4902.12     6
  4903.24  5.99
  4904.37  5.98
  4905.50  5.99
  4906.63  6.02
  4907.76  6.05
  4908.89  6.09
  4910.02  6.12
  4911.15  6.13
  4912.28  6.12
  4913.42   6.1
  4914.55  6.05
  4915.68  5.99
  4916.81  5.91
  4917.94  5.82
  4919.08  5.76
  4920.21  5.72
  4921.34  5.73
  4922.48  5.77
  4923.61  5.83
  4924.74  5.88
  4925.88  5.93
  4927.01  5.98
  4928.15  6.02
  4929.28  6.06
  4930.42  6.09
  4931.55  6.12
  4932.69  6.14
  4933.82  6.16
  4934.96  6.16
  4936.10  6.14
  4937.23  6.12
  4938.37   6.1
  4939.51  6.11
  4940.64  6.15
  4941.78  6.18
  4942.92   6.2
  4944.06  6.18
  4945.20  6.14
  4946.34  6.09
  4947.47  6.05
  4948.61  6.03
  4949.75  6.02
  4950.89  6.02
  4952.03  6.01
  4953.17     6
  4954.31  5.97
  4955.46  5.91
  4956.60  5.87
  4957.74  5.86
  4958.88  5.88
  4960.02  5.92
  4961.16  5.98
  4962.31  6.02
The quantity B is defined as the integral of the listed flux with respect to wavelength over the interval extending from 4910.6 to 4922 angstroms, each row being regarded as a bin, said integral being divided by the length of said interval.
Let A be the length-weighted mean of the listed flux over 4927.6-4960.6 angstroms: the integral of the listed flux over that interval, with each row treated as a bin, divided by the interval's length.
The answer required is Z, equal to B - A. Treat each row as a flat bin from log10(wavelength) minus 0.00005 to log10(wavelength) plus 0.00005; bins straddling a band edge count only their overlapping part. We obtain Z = -0.13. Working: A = 6.06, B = 5.93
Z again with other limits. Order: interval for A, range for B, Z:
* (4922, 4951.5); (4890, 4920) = -0.04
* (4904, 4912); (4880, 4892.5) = -0.10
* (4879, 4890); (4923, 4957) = 0.10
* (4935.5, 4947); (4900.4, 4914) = -0.09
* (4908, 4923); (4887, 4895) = 0.04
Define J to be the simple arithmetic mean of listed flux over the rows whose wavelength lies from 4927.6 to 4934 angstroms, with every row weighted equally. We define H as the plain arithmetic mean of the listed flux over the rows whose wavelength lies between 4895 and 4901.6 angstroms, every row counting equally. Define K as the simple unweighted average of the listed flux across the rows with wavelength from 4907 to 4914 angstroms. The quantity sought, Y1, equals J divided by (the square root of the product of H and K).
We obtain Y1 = 1.00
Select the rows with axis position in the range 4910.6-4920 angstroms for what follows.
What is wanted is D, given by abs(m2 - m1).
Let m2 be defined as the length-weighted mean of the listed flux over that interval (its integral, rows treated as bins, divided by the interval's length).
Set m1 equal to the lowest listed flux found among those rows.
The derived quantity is 0.21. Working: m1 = 5.76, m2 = 5.97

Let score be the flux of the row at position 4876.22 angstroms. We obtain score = 5.93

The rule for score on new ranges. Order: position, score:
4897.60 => 6.18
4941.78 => 6.18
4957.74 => 5.86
